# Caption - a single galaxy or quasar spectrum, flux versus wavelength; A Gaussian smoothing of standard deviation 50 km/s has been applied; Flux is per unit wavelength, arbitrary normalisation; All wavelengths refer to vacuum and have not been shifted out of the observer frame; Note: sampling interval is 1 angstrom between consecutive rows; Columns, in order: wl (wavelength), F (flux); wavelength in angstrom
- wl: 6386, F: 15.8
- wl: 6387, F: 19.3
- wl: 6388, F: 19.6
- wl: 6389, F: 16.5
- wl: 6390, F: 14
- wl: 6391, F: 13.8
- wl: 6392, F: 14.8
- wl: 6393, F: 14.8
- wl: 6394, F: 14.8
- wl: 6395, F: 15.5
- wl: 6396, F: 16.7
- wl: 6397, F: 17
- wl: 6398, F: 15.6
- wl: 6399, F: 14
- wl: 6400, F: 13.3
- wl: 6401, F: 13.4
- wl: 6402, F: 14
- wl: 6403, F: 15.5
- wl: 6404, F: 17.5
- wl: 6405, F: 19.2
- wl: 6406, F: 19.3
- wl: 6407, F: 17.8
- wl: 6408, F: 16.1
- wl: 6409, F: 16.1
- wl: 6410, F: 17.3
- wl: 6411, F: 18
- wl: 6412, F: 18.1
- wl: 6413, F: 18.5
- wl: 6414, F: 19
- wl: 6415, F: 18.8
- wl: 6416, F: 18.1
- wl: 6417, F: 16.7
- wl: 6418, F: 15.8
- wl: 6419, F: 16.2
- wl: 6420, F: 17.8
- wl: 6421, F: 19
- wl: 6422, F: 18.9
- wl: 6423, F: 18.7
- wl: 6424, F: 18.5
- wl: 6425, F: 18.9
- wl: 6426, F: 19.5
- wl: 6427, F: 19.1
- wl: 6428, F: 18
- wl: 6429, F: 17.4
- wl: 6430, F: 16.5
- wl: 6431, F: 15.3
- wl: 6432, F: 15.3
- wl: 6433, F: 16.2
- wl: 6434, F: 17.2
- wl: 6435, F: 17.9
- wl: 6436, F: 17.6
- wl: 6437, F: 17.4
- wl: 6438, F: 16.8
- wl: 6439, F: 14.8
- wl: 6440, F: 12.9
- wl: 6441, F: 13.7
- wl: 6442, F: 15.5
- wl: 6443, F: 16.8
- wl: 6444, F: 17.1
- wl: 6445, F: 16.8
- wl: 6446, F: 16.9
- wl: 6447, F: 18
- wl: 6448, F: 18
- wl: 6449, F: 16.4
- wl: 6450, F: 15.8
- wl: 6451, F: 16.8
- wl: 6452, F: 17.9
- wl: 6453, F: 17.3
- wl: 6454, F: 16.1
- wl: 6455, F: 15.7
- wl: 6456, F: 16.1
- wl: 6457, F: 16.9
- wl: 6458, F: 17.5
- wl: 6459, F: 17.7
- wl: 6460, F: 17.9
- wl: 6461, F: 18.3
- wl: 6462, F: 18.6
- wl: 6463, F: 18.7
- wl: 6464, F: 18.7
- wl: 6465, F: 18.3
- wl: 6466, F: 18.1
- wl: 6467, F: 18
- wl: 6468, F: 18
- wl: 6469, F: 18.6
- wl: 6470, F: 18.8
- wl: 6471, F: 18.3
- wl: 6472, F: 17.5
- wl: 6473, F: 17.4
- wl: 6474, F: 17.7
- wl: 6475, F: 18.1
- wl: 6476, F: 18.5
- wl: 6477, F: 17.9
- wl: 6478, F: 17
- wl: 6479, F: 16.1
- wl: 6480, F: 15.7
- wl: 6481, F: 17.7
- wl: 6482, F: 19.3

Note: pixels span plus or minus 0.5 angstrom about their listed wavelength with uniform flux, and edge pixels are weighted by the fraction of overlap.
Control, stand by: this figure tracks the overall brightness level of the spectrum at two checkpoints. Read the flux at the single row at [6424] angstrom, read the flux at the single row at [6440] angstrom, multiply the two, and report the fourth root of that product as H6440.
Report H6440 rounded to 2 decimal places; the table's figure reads 3.93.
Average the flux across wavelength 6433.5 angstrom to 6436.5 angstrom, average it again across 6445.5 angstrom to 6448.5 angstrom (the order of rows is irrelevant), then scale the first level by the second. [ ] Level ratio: 1.00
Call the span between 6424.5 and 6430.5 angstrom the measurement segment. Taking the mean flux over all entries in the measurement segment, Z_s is 18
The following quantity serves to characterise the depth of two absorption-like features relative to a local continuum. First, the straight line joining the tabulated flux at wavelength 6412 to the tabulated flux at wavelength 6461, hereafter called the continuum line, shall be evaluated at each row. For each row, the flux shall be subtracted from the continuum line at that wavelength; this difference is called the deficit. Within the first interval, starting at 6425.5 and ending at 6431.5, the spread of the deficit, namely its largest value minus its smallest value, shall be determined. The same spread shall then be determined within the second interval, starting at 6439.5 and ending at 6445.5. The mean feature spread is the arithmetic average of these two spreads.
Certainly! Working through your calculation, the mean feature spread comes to 4.20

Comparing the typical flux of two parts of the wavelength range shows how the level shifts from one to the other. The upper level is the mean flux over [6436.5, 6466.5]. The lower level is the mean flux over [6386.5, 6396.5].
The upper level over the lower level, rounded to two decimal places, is 1.06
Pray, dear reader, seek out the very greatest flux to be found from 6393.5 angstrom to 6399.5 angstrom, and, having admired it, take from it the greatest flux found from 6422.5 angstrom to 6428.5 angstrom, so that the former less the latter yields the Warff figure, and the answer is -2.5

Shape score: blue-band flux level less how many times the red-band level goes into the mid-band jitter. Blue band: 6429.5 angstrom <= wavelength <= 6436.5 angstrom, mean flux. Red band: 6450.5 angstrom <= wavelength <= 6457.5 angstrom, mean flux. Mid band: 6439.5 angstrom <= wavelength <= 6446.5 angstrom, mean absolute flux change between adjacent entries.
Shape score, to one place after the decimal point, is 16.5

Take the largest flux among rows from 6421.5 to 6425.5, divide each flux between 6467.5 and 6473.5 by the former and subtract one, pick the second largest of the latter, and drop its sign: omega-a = 0.016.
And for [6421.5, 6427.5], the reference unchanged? 0.011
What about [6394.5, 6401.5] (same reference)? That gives 0.116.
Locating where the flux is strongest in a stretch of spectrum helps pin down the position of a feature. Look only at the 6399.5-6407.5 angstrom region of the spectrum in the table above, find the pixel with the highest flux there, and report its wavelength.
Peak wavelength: 6406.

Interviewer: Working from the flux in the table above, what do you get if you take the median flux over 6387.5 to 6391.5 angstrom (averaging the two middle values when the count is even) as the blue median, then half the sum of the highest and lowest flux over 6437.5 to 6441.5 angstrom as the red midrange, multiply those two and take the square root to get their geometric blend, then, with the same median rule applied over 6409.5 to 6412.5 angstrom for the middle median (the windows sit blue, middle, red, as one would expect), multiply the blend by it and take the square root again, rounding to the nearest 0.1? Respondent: 16.5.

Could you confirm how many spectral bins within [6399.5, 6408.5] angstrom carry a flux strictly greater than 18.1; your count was 2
